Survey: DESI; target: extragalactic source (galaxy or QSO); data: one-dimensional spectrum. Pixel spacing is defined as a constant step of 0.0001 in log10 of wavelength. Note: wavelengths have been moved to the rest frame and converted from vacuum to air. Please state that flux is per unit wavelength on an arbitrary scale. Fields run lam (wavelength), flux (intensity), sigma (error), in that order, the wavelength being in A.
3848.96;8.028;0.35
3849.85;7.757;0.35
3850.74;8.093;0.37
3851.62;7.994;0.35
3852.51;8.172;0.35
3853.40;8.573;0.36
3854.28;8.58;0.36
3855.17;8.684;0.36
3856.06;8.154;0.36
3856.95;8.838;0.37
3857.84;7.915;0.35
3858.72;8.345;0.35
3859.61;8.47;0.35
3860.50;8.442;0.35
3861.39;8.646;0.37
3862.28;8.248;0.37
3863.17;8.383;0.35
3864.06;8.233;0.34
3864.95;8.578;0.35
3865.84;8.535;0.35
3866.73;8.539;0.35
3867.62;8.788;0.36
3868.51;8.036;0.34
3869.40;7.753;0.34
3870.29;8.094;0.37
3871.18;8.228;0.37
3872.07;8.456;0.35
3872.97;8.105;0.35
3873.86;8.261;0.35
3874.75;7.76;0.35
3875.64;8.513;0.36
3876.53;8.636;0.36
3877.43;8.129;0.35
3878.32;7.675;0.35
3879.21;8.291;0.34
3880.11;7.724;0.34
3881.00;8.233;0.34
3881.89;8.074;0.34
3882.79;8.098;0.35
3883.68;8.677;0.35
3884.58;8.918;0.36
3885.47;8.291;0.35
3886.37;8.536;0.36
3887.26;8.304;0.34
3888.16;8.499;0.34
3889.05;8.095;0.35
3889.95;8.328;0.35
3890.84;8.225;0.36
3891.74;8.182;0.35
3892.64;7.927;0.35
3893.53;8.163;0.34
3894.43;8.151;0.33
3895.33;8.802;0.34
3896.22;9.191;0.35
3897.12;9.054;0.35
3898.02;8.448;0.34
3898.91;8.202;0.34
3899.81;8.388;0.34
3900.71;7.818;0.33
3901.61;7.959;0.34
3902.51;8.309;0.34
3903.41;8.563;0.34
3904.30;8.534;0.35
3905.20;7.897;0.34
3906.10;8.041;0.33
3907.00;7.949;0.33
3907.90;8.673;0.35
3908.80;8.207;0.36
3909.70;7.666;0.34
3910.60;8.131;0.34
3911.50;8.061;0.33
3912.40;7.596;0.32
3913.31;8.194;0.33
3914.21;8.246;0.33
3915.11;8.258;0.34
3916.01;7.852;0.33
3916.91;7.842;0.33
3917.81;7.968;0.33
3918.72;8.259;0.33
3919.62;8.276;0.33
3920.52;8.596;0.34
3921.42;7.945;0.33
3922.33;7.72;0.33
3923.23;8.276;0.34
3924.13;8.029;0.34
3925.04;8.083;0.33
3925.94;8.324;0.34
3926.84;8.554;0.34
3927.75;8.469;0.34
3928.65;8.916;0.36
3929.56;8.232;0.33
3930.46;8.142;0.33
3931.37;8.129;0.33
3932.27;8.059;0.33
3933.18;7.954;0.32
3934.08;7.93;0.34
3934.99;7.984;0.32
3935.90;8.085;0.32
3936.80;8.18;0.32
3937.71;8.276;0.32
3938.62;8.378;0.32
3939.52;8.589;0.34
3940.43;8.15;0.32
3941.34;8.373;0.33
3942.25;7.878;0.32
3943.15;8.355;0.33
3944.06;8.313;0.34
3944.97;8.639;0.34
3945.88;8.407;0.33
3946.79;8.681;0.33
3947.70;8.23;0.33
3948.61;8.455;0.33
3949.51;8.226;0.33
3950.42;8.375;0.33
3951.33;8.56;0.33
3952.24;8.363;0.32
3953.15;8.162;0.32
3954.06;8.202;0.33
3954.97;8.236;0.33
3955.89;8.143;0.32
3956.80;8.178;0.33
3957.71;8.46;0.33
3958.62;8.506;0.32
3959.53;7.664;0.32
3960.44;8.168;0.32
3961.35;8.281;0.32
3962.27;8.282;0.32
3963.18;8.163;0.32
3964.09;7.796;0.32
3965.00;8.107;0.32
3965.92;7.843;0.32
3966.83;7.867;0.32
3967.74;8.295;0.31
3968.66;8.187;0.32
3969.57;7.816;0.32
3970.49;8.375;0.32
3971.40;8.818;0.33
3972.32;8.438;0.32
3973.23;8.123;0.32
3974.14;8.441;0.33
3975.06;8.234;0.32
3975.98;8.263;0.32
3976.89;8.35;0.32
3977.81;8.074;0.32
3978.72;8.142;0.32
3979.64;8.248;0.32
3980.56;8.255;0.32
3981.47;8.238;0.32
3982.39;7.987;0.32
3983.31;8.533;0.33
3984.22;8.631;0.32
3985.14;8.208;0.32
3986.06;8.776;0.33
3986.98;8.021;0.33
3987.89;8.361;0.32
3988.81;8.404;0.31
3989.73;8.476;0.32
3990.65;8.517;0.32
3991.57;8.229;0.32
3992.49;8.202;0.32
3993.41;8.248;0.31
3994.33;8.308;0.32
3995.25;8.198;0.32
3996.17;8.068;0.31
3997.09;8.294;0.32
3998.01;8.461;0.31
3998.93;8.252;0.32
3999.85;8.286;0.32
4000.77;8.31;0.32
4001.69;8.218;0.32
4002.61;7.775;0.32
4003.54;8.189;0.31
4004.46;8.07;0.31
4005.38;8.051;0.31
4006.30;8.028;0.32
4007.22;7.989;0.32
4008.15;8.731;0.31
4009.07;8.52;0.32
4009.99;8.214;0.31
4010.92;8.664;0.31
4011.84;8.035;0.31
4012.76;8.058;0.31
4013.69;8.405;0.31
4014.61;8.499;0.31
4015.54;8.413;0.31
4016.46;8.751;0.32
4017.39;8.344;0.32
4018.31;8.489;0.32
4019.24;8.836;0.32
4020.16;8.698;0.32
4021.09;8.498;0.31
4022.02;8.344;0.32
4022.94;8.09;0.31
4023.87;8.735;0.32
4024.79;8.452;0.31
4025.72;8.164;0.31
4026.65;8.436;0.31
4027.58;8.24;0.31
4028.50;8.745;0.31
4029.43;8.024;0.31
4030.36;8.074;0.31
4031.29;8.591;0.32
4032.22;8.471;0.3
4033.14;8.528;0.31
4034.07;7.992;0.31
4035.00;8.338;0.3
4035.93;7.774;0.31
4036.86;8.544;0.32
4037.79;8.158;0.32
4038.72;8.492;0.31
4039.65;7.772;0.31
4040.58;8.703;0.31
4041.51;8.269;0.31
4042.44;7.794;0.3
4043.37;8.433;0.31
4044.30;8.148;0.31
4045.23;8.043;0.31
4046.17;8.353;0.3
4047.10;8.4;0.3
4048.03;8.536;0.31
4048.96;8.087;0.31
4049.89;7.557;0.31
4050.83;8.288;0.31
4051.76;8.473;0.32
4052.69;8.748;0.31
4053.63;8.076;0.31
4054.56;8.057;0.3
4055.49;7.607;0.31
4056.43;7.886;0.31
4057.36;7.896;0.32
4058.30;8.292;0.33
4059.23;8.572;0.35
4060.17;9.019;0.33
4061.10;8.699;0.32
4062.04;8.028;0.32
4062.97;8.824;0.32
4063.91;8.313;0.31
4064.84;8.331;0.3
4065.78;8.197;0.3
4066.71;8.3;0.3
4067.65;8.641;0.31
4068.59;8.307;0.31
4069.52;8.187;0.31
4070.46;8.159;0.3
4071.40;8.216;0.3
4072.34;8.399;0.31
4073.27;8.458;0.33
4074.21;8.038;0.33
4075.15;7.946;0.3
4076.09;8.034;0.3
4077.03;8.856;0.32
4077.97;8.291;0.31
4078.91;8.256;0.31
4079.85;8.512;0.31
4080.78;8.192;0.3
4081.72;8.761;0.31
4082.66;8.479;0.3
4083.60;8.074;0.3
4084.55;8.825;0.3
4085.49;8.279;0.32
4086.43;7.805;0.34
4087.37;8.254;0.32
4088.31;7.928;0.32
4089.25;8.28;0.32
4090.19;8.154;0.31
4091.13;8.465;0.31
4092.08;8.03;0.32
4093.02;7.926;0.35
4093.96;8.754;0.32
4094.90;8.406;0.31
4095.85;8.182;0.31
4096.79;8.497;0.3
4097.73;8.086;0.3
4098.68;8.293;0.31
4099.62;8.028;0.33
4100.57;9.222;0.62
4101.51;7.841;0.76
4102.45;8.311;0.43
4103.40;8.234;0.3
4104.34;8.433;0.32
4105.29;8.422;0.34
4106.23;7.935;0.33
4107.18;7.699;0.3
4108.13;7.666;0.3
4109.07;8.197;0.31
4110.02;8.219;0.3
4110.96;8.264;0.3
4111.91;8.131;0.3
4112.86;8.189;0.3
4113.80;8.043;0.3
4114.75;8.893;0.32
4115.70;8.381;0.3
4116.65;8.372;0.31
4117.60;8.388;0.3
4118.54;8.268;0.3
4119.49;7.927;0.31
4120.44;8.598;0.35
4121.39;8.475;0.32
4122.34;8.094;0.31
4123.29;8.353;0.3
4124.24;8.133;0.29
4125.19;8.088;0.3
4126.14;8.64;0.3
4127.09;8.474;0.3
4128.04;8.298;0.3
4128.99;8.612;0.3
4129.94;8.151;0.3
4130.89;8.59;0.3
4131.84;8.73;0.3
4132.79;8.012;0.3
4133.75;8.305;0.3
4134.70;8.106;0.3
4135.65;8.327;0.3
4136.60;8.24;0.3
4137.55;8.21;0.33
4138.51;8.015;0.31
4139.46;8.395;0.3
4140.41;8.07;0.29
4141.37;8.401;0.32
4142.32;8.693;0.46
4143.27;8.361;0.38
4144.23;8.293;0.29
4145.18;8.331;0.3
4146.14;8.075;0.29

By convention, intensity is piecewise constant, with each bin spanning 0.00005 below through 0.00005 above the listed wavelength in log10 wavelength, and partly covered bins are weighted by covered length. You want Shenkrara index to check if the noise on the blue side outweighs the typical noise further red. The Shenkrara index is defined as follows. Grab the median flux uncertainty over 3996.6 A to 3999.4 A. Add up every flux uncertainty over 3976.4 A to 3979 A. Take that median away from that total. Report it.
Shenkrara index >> 0.640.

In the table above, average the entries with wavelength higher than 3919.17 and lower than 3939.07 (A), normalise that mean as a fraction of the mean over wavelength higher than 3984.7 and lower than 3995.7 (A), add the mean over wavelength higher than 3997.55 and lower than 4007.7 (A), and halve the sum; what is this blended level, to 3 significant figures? 4.57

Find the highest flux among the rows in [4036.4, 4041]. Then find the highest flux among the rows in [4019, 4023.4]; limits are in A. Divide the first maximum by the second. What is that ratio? 0.98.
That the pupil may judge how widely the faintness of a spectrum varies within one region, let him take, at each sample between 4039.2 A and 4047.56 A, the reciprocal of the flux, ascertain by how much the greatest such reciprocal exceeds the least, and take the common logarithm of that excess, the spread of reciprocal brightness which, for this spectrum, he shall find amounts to -1.86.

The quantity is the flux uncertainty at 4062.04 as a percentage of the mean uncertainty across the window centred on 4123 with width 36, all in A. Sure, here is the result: 105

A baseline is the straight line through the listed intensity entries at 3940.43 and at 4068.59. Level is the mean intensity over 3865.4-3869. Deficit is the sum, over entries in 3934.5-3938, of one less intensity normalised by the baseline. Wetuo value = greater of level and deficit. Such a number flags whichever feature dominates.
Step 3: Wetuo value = 8.47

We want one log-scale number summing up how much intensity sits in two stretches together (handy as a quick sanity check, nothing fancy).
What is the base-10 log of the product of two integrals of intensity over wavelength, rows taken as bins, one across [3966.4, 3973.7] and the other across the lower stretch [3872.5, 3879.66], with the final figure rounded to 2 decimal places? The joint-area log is 3.55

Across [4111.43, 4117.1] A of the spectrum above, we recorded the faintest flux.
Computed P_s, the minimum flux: 8.043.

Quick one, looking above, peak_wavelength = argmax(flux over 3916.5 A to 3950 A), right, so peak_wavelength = 3928.65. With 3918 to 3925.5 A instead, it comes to 3920.52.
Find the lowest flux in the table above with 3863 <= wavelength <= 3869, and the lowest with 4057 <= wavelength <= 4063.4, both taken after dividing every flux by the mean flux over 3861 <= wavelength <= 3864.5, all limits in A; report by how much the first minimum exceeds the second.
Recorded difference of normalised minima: 0.017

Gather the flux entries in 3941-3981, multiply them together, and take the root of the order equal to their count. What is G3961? 8.25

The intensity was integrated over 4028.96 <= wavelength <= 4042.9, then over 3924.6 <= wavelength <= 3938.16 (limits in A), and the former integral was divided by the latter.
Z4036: 1.03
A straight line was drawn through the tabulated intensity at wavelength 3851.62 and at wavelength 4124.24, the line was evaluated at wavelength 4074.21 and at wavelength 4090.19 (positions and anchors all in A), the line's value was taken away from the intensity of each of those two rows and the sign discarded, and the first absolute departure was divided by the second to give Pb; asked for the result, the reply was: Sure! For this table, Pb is 1.8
